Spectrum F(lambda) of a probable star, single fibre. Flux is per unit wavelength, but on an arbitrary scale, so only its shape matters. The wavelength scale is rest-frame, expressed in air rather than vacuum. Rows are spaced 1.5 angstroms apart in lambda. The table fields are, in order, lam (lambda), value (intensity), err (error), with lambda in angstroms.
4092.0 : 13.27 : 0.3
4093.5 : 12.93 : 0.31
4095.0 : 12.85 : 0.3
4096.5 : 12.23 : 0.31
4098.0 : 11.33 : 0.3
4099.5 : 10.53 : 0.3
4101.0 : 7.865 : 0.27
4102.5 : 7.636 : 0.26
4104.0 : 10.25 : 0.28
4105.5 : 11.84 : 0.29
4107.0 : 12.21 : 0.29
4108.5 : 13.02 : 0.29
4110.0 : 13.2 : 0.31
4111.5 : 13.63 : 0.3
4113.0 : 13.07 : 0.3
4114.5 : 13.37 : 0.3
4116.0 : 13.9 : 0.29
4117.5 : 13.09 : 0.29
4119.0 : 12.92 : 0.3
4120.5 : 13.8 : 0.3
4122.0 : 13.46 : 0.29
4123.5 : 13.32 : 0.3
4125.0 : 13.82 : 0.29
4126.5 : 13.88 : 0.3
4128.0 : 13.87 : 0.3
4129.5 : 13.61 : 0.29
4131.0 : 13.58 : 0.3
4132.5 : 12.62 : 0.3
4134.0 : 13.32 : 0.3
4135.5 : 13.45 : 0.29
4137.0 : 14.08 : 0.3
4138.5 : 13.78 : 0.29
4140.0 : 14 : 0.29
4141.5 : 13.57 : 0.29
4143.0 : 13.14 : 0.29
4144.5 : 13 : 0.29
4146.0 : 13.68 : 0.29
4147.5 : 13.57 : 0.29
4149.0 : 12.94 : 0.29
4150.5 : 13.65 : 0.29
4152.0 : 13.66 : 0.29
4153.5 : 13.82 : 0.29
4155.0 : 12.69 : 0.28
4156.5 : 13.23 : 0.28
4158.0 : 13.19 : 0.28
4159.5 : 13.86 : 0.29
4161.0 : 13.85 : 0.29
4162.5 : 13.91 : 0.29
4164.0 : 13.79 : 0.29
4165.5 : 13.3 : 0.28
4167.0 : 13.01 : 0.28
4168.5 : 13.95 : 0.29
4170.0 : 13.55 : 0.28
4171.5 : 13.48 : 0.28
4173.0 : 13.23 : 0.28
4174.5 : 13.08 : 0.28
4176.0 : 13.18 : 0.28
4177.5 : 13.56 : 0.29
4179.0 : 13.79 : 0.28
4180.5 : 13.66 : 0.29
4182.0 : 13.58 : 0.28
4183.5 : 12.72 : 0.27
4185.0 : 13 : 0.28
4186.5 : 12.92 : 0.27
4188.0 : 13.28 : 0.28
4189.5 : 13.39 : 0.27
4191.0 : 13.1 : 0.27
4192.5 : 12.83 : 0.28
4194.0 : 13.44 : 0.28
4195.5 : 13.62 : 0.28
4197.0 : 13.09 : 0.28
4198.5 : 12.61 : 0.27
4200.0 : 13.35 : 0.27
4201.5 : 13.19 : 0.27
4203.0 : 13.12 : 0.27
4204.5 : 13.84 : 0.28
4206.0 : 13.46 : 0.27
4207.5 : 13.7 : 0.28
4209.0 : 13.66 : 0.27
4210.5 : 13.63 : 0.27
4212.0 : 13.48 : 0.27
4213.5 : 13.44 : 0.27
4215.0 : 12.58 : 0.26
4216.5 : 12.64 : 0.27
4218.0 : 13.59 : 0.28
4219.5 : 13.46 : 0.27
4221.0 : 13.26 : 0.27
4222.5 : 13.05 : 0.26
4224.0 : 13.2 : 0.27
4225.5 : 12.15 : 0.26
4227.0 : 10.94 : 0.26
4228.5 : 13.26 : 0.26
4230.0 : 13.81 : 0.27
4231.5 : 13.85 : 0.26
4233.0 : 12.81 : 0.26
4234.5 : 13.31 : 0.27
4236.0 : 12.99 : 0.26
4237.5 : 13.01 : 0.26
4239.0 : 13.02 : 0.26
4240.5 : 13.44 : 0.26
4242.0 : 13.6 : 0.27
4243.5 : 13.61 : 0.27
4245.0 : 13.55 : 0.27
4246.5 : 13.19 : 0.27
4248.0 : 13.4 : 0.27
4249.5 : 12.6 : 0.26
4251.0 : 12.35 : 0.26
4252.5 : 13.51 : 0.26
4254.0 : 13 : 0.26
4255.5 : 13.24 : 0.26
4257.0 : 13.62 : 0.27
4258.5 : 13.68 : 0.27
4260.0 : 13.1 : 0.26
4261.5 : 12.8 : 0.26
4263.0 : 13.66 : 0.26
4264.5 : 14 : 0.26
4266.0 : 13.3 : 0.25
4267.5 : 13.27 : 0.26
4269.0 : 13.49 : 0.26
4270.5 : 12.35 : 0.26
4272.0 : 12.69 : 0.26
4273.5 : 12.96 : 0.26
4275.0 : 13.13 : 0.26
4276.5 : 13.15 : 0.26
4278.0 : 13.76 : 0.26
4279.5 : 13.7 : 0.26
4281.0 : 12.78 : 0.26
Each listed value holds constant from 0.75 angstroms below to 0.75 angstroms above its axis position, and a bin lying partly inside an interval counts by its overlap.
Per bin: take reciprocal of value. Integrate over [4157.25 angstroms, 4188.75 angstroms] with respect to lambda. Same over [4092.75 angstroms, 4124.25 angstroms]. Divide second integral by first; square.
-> 1.27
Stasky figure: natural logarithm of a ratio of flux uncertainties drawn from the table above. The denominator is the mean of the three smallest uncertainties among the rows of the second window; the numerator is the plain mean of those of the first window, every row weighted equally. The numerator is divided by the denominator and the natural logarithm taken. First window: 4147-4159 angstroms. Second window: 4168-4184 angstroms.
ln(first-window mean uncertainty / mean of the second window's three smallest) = 0.034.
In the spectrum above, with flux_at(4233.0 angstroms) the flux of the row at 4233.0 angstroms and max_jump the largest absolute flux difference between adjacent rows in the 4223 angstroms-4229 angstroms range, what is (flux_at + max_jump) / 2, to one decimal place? 7.6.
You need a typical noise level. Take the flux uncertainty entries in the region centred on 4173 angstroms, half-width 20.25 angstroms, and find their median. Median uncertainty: 0.280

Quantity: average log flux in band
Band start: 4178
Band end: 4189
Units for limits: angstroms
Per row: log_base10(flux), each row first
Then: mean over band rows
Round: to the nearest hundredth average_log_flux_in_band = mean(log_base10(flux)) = 1.12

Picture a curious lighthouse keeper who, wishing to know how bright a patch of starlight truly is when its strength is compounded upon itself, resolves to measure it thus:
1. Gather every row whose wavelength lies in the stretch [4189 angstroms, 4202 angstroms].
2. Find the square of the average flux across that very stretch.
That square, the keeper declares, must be 174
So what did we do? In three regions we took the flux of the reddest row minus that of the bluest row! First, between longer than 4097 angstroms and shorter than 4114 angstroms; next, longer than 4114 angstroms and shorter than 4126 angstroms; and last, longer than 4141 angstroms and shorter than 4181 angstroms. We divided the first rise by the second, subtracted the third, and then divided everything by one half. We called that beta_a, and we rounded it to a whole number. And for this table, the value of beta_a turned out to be 8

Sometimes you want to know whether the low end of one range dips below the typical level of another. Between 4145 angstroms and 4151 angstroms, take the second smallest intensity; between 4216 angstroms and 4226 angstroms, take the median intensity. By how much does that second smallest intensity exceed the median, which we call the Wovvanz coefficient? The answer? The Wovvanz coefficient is 0.37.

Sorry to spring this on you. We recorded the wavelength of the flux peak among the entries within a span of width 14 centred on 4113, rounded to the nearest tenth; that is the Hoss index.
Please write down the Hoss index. 4116.0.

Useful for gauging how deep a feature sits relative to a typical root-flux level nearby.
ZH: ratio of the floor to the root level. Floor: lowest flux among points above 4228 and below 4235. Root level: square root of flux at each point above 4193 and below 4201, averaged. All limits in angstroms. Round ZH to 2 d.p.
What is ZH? 3.52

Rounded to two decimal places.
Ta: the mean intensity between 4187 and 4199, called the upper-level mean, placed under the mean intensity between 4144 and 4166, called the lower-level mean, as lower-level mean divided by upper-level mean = 1.02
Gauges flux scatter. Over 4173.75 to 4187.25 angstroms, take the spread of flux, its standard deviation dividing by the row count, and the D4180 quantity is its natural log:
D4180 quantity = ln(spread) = -1.0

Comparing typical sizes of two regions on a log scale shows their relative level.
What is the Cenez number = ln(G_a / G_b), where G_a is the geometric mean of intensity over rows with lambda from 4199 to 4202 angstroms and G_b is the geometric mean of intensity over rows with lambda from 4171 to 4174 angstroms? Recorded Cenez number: -0.01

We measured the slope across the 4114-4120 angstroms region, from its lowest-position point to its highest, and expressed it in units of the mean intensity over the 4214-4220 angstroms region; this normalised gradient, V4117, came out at -0.008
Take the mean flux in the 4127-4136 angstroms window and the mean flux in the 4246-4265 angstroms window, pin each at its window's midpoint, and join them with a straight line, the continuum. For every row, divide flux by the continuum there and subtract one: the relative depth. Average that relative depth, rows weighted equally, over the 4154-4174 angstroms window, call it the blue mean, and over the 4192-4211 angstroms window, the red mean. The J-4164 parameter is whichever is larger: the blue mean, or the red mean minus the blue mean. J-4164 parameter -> 0.007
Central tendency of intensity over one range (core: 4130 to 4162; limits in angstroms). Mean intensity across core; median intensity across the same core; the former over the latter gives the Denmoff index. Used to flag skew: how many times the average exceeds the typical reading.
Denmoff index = 0.992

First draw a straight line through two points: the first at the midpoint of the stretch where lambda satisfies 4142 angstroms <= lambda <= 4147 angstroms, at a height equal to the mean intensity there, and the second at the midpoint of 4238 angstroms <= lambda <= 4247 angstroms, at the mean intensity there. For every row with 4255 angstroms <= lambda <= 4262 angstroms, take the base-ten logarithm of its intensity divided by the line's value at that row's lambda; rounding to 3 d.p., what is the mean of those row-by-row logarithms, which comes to -0.004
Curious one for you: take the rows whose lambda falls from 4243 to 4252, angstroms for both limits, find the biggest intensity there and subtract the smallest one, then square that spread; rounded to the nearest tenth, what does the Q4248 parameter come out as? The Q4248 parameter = 1.6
